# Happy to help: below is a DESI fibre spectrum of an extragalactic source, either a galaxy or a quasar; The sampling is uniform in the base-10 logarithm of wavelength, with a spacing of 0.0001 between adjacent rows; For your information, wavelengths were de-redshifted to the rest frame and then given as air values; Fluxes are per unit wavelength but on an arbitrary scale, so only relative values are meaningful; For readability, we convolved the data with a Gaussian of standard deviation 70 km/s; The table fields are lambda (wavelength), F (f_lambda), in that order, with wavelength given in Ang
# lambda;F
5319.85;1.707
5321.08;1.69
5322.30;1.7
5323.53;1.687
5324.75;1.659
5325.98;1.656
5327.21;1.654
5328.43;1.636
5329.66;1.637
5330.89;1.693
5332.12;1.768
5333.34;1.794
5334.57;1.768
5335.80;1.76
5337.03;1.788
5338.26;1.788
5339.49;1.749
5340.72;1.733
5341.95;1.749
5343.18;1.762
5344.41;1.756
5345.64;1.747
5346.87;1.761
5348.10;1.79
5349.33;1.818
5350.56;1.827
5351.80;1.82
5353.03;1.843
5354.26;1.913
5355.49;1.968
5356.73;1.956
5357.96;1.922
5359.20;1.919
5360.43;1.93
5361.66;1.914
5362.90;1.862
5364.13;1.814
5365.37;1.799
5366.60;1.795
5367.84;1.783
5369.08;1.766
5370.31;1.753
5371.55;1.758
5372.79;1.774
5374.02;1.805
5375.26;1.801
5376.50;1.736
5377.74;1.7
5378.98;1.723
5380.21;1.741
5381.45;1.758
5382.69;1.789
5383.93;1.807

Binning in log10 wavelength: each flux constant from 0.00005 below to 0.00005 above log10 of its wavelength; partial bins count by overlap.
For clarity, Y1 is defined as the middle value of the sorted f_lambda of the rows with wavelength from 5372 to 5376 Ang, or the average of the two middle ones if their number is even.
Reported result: 1.801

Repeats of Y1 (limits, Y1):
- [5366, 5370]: 1.783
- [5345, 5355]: 1.819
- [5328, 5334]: 1.693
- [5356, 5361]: 1.926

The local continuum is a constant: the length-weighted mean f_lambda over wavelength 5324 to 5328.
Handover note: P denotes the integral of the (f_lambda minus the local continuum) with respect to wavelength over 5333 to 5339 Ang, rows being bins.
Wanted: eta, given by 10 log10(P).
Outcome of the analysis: -1.4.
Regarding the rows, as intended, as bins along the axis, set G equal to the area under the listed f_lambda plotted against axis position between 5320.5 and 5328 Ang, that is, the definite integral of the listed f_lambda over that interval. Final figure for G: 12.6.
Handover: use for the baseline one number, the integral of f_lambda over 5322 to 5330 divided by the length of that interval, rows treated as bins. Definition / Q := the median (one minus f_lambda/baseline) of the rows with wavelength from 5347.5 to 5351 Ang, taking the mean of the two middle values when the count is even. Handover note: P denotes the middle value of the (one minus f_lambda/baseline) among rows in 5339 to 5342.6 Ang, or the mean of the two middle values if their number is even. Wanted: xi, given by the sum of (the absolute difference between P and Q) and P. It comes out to -0.01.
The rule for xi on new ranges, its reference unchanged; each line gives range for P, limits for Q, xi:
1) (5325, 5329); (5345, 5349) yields 0.07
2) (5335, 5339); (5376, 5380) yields -0.04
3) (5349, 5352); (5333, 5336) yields -0.06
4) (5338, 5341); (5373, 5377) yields -0.02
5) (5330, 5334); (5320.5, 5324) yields -0.02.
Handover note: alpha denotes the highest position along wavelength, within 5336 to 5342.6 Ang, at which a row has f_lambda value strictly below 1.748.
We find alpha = 5340.72 Ang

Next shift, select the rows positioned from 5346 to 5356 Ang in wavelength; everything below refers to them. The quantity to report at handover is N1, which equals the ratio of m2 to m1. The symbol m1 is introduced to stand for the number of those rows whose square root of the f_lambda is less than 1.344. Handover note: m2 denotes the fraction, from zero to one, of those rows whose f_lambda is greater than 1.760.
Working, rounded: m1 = 2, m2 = 1.0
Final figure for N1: 0.500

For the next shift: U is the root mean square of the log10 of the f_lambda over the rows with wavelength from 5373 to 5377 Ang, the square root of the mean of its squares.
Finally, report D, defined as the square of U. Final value 0.063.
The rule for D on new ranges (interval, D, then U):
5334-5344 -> 0.061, 0.246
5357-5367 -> 0.074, 0.272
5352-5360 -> 0.080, 0.283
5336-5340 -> 0.062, 0.249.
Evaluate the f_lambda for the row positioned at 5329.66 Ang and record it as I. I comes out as 1.637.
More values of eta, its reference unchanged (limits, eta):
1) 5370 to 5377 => -1.0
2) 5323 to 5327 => -15.6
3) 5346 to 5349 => -4.5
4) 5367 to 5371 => -3.6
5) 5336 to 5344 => -0.9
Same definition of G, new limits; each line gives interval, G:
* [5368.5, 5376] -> 13.3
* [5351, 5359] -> 15.2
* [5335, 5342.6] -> 13.4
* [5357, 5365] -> 15.1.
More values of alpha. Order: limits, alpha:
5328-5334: 5330.89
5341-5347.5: 5345.64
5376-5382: 5380.21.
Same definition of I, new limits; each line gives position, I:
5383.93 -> 1.807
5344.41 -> 1.756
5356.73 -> 1.956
